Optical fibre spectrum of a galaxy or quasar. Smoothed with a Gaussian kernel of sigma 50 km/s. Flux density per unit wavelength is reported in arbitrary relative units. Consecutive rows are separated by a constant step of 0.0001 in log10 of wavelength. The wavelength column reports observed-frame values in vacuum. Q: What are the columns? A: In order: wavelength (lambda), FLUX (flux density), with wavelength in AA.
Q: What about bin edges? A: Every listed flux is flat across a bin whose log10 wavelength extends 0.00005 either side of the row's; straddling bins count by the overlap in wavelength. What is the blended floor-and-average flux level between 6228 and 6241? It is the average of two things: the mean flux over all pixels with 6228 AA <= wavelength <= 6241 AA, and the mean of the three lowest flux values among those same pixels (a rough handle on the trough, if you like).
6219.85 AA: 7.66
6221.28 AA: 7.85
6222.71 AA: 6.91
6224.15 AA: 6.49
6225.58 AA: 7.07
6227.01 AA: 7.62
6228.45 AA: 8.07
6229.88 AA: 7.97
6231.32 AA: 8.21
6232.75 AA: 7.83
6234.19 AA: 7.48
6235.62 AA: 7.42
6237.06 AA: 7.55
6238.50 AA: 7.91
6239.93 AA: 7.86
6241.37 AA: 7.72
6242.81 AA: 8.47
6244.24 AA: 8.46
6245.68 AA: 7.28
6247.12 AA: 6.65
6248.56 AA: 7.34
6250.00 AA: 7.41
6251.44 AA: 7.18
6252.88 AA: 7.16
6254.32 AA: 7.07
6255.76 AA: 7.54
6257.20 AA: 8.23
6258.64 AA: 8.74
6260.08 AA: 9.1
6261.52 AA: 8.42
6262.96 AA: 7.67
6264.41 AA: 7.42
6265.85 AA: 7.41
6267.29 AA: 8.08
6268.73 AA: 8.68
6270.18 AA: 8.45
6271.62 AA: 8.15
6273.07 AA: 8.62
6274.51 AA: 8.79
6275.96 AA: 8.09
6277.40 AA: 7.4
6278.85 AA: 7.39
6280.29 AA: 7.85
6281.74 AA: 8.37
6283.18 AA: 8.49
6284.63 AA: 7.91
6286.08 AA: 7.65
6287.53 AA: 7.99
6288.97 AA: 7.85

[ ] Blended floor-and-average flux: 7.6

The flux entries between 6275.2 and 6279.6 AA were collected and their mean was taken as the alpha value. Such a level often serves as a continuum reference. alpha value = 7.6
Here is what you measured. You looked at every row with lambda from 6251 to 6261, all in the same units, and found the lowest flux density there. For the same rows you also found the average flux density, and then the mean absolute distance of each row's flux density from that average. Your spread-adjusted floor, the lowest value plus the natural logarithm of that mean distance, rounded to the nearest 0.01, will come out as 6.73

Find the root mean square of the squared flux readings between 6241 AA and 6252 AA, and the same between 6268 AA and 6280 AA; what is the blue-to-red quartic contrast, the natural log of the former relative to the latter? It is -0.154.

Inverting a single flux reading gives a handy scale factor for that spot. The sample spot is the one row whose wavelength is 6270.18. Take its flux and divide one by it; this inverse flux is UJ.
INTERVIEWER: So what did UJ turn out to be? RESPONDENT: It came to 0.118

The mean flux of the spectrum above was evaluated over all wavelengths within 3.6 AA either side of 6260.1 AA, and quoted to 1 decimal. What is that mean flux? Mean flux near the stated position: 8.4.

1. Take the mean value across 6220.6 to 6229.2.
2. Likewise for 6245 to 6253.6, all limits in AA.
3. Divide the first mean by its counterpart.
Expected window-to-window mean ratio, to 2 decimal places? 1.02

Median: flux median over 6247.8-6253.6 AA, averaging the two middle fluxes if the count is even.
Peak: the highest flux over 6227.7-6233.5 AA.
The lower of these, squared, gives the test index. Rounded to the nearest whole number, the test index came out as 53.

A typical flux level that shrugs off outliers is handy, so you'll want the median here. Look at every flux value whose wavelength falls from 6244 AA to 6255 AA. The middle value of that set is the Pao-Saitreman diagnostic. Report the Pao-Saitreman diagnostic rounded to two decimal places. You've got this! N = 7.23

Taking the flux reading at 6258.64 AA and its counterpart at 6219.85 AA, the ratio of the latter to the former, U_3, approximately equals 0.88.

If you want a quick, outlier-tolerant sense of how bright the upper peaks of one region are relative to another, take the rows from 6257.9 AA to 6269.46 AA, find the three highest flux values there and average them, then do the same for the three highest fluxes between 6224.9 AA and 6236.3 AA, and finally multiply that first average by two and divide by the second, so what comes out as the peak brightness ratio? 2.19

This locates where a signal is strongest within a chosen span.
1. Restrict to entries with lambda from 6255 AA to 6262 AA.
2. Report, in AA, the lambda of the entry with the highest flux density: 6260.08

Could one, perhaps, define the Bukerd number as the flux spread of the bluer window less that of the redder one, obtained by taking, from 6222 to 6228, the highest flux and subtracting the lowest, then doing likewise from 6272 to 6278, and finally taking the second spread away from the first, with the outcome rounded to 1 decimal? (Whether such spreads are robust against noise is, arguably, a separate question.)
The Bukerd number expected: -0.3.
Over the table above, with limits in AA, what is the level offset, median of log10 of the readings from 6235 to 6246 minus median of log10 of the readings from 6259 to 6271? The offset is -0.025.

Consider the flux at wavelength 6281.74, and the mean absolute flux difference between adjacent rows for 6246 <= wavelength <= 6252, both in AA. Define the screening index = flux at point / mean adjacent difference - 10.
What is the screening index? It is 15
